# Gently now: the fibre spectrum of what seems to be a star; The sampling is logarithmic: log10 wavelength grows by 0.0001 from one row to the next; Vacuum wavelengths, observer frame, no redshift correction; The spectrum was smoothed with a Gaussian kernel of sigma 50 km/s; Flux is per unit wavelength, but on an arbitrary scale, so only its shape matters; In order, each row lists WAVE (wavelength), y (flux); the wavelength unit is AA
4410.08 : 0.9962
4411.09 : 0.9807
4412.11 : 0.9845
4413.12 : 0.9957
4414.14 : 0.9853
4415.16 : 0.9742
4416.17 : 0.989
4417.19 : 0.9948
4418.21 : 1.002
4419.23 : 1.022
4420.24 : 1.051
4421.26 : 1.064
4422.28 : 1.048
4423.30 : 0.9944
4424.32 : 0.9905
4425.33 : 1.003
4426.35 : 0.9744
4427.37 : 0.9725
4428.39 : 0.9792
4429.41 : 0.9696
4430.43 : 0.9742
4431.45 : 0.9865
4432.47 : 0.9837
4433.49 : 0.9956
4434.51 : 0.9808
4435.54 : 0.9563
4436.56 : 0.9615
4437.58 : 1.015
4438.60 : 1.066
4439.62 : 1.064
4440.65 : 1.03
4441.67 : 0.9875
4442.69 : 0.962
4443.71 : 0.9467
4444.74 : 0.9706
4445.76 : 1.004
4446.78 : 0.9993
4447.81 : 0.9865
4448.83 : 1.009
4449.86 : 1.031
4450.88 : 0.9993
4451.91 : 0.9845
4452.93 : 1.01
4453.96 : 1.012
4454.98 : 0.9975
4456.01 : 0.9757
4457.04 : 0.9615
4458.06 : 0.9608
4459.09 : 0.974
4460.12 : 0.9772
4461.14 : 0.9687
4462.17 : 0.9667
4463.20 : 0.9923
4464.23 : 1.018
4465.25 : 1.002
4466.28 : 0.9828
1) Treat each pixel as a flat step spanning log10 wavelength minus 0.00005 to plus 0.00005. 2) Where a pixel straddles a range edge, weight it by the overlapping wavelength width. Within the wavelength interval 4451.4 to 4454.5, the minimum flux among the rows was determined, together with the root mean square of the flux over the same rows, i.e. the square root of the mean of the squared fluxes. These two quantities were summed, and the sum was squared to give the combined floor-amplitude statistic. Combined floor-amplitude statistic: 3.95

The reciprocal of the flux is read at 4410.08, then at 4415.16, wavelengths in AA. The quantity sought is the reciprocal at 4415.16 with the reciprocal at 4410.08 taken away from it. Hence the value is 0.023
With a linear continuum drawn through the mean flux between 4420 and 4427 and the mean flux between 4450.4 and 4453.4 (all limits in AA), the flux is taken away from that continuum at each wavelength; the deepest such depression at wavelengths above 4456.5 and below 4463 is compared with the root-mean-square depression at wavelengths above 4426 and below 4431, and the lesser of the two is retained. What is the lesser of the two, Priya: 0.033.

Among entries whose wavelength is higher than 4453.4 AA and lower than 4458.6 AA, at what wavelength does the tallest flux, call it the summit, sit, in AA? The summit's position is 4453.96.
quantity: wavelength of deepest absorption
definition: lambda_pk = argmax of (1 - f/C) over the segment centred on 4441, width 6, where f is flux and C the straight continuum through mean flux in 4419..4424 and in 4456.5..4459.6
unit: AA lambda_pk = 4443.71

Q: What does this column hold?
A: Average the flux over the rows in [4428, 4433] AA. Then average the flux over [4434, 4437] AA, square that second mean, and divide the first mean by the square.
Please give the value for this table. 1.05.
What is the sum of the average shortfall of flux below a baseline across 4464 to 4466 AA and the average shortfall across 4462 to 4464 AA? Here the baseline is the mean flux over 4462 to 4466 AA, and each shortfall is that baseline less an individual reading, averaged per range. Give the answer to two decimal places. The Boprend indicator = 0.00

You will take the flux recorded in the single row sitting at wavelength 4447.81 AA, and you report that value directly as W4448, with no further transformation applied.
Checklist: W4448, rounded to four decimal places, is 0.9865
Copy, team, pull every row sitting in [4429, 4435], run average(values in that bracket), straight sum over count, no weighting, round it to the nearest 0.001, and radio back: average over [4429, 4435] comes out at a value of 0.982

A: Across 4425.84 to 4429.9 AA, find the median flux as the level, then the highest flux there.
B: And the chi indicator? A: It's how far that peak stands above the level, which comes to 0.006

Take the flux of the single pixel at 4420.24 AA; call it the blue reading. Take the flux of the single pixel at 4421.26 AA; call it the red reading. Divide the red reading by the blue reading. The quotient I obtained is 1.012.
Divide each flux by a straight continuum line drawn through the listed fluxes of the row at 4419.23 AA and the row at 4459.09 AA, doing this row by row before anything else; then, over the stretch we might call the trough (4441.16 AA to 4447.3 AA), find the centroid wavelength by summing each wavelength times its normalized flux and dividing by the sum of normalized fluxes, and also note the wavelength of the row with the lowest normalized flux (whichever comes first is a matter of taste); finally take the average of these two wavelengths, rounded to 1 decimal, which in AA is 4444.0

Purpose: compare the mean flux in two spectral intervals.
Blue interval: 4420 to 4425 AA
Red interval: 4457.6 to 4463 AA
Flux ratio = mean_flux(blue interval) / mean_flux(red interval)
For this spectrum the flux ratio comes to 1.06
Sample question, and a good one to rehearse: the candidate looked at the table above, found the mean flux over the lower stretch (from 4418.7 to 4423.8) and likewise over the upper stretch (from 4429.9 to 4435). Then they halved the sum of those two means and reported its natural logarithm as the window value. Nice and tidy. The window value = 0.010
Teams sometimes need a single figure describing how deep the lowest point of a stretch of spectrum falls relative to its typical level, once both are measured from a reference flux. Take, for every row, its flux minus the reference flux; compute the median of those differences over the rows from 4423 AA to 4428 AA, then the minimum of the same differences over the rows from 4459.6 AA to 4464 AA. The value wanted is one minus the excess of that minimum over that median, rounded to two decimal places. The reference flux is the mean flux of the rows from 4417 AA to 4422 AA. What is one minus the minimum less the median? 1.02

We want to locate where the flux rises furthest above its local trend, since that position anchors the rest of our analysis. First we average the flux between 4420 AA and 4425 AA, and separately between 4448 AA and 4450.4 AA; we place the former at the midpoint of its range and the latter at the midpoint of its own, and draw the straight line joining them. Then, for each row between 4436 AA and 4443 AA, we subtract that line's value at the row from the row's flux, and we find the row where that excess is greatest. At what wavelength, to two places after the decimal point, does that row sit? 4438.60 AA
